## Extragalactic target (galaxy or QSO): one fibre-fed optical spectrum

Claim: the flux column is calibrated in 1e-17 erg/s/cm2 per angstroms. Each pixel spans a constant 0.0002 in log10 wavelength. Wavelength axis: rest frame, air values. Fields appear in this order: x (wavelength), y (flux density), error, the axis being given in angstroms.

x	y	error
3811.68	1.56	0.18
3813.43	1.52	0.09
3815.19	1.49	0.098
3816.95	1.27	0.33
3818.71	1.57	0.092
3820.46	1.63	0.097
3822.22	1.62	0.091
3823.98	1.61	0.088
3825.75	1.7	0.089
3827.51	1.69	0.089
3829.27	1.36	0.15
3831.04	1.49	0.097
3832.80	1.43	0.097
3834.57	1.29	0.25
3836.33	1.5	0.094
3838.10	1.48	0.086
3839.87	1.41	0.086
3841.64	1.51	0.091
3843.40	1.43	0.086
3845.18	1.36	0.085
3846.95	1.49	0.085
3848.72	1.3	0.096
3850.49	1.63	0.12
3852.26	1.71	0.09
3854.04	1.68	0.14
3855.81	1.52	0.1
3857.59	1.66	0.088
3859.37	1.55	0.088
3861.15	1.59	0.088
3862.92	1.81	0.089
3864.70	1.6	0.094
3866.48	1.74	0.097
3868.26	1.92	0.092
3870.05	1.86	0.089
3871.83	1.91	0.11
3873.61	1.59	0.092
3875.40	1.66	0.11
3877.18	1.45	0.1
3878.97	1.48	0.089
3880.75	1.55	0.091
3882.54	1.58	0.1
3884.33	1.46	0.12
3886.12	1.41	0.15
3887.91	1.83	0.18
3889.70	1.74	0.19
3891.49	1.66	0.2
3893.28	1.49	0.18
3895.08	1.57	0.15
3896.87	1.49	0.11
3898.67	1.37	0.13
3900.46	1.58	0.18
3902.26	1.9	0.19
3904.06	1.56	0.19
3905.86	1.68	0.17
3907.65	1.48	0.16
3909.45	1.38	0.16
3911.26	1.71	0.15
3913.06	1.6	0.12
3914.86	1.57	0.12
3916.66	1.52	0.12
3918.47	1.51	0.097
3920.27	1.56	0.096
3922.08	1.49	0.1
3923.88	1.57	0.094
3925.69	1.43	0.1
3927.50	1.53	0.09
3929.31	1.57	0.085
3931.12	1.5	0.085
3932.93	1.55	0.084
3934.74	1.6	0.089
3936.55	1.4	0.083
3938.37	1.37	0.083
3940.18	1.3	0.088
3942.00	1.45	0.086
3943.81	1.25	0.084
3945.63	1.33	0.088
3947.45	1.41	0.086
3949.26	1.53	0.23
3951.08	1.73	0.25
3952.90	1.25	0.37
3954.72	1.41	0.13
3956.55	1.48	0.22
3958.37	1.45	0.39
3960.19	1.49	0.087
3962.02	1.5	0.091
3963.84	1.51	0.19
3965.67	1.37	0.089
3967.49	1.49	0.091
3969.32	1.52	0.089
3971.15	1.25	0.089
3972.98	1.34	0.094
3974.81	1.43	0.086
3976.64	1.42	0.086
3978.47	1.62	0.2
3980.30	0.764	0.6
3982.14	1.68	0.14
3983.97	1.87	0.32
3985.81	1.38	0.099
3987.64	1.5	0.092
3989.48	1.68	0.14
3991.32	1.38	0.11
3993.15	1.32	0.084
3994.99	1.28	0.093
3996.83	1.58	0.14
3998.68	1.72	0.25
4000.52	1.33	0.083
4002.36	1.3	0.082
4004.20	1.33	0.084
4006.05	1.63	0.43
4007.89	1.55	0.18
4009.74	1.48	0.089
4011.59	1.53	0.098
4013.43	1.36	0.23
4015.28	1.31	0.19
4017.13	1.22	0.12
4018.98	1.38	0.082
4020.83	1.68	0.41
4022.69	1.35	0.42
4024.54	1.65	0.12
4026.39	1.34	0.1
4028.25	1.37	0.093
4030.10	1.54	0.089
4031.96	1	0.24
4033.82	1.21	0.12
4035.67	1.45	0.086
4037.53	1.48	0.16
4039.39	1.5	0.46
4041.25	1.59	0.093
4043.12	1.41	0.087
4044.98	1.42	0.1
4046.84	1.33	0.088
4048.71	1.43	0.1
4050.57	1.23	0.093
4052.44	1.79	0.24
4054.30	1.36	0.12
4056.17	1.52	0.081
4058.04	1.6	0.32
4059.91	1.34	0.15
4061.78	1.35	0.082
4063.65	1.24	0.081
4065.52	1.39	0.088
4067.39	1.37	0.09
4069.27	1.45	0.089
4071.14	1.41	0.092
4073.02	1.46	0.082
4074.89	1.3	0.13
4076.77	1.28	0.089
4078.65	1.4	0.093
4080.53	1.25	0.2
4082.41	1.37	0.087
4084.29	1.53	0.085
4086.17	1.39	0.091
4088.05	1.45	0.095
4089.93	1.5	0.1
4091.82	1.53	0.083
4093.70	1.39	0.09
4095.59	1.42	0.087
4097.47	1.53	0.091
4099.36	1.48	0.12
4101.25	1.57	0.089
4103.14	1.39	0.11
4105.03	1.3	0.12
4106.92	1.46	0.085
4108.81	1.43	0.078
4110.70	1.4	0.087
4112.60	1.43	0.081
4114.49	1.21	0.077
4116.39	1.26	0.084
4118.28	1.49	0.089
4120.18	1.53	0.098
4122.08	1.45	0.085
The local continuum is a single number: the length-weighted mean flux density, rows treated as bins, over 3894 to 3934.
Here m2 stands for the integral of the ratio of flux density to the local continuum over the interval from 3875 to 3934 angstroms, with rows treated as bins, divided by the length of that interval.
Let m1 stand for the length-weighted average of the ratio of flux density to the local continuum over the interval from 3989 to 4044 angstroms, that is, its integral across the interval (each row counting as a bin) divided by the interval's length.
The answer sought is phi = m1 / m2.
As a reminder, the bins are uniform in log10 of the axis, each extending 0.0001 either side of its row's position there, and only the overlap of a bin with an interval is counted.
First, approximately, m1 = 0.92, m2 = 1.00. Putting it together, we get 0.92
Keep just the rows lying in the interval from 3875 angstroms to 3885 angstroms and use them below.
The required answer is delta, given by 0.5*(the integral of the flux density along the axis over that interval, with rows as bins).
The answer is 7.6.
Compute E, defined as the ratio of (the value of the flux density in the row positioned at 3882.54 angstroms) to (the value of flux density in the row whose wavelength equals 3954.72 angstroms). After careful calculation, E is 1.12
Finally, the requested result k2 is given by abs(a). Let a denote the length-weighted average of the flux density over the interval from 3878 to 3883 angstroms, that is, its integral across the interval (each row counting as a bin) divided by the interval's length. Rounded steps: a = 1.53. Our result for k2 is 1.53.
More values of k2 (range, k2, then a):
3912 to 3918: 1.56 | 1.56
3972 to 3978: 1.41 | 1.41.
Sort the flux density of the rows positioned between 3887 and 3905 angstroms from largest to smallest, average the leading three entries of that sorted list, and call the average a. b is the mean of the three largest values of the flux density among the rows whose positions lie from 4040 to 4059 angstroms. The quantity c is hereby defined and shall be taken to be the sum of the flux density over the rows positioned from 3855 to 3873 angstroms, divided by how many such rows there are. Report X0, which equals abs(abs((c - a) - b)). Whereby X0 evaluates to 1.77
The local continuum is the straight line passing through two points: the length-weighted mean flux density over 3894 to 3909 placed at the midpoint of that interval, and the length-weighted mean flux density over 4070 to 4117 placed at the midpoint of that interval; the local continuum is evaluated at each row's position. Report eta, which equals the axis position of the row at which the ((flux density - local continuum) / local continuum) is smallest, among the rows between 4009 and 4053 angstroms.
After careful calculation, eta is 4031.96 angstroms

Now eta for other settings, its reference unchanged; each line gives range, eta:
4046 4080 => 4050.57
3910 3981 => 3980.30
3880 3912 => 3898.67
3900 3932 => 3909.45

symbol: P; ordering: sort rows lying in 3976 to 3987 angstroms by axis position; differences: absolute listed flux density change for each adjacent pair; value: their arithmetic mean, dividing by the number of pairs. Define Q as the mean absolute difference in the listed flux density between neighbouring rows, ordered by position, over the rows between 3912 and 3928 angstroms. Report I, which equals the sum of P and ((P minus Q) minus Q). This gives 0.93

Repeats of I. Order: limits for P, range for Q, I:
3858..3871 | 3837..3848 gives 0.10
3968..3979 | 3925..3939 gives 0.11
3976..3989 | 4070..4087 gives 0.69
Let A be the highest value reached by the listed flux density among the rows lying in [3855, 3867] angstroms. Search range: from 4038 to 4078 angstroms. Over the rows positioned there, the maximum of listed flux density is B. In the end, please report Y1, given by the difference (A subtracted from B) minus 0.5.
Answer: -0.52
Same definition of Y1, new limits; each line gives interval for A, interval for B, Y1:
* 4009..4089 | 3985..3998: -0.61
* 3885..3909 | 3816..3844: -0.70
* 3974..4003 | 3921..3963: -0.64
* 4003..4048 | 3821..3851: -0.48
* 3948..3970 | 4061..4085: -0.70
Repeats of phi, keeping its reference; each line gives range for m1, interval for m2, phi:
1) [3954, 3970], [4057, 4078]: 1.06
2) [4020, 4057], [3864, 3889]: 0.87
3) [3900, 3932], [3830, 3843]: 1.08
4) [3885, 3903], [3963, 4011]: 1.10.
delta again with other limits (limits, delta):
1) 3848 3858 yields 7.9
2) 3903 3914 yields 8.7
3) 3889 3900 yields 8.5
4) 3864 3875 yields 9.7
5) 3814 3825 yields 8.4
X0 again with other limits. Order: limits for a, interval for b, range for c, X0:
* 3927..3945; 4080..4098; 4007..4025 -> 1.65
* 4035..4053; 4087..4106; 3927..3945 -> 1.72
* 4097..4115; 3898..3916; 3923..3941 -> 1.81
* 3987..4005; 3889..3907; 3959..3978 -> 2.00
